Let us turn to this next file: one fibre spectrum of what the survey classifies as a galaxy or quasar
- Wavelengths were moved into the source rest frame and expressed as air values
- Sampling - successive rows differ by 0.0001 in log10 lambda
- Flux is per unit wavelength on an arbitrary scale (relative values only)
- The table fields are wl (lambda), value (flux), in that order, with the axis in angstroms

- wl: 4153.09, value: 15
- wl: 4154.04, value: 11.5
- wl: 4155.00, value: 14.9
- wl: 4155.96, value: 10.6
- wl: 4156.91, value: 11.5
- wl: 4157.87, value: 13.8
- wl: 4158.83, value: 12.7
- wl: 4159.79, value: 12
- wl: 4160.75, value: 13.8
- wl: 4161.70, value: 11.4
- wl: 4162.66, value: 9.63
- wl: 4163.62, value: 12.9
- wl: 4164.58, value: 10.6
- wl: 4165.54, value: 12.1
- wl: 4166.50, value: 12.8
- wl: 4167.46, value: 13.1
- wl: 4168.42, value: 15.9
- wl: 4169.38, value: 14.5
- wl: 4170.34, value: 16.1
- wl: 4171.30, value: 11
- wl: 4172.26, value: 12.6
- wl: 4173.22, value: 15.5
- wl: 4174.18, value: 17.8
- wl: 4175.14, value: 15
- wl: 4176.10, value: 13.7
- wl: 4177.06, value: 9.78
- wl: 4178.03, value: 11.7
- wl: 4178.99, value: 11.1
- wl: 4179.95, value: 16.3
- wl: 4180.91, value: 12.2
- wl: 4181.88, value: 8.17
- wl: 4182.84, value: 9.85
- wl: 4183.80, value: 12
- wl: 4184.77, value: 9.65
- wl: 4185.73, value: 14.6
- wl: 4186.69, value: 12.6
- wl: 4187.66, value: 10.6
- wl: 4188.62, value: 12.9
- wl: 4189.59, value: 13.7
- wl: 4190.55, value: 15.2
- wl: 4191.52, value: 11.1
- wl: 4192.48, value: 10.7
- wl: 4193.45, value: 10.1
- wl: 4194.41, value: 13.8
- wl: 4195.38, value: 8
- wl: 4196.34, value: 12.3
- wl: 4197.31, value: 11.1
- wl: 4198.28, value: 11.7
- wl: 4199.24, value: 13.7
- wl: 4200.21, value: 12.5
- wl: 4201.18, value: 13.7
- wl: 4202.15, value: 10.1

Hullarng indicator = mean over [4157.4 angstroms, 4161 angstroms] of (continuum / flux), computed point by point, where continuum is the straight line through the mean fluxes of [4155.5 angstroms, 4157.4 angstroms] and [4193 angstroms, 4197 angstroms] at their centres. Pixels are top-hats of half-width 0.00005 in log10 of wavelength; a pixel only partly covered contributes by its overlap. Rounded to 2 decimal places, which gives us 0.85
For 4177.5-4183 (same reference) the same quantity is 1.00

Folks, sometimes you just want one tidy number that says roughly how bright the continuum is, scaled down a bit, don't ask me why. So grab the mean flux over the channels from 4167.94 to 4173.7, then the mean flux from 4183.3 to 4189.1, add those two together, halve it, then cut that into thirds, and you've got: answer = 4.39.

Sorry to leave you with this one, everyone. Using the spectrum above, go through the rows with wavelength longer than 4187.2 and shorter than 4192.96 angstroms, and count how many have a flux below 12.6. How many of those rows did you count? 3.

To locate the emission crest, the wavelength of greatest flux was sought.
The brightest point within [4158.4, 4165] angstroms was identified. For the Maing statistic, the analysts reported 4160.75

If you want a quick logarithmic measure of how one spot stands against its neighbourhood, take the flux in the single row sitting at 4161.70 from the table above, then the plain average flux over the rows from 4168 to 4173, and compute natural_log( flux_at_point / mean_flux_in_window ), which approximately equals -0.21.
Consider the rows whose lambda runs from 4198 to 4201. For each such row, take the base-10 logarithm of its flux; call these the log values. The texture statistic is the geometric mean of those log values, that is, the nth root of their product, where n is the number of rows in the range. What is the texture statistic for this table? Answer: 1.10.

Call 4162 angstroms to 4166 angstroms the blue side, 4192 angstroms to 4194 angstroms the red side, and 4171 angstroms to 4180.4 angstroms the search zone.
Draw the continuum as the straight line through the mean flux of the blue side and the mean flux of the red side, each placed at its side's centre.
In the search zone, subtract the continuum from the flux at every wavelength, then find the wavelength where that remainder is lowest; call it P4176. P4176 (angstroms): 4177.06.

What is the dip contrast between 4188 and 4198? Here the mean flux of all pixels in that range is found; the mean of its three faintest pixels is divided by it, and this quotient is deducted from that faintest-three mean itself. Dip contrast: 8.8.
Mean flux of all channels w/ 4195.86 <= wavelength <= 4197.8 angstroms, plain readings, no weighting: 11.7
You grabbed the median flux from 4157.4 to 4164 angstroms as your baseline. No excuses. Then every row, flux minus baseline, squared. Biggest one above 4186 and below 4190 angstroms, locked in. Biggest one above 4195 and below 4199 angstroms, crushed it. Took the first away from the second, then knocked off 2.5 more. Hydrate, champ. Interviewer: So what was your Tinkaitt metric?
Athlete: 15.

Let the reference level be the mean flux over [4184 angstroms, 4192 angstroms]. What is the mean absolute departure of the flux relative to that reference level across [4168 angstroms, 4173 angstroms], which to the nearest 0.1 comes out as 2.1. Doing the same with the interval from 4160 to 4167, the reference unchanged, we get 1.2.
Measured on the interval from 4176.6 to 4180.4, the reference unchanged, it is 2.2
